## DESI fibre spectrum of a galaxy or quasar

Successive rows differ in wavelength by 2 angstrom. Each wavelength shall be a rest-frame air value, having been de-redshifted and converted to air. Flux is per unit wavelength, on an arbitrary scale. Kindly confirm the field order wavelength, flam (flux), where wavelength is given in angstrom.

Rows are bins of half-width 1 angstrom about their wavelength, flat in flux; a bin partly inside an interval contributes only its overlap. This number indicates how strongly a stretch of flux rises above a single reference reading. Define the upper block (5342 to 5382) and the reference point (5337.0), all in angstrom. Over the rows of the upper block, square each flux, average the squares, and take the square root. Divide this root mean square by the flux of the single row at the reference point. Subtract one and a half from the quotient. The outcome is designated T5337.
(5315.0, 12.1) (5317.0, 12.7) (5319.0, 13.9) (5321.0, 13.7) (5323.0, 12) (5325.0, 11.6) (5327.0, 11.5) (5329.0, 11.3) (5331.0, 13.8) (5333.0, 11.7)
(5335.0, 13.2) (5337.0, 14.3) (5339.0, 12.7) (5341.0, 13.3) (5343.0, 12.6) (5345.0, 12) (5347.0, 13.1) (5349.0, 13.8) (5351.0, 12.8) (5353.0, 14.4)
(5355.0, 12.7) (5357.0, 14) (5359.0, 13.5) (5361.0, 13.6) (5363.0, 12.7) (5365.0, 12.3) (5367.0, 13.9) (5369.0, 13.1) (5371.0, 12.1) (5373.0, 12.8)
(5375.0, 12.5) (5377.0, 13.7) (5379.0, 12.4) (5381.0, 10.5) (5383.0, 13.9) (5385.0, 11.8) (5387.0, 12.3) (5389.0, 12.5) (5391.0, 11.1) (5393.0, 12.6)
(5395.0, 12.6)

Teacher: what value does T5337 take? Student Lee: -0.59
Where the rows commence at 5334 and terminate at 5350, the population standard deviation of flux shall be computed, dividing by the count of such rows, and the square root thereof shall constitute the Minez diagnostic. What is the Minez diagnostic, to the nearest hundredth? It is 0.82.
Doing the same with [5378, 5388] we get 1.05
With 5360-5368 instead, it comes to 0.81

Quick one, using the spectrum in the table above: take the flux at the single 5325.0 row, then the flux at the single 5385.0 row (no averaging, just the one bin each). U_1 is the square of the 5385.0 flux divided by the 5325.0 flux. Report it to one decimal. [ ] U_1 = 12.0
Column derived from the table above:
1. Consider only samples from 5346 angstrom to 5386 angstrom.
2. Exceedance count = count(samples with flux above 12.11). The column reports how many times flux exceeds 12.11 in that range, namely 17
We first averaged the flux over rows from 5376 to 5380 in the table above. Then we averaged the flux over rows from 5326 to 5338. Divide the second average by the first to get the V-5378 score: 0.97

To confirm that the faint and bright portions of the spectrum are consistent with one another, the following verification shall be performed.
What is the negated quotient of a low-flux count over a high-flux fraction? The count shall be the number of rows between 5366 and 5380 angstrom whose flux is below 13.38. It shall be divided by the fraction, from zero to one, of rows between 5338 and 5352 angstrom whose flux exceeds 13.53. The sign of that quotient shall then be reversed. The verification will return -35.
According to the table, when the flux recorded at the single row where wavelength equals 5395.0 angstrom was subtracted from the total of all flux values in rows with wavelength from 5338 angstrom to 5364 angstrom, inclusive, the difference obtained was 159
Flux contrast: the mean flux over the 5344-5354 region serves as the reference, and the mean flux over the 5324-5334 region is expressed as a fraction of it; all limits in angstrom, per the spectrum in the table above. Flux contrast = 0.906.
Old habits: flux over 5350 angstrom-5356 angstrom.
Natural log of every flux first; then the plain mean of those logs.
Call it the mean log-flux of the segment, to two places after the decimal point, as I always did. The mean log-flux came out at 2.59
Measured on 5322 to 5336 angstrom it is 2.50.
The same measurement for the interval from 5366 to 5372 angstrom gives 2.57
